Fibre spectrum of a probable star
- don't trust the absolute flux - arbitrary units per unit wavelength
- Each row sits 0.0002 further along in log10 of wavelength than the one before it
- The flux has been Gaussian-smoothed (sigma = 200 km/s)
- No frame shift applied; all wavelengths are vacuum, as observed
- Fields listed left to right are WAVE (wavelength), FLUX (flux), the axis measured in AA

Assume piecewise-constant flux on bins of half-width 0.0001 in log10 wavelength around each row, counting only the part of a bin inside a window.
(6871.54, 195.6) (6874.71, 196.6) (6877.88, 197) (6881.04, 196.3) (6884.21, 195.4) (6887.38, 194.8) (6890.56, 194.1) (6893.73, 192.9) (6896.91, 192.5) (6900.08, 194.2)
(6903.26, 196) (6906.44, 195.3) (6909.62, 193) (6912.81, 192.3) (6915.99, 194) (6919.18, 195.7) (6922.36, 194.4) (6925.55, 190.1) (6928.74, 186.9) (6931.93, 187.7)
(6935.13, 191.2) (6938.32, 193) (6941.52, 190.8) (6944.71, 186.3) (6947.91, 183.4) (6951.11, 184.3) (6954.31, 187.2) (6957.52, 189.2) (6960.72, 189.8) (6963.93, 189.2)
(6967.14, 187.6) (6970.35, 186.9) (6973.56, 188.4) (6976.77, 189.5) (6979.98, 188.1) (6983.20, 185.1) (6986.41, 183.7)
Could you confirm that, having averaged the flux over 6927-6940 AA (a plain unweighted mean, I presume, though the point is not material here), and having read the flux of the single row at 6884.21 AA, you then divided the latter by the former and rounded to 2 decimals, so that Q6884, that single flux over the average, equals 1.03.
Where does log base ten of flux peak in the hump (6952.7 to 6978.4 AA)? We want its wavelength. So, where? 6960.72 AA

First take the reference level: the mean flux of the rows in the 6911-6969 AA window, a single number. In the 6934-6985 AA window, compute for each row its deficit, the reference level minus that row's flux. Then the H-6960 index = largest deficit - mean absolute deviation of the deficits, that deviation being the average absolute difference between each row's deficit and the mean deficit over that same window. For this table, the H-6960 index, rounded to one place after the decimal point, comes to 4.2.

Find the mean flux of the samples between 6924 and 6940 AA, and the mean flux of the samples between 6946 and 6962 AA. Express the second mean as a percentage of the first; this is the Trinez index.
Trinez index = 98.4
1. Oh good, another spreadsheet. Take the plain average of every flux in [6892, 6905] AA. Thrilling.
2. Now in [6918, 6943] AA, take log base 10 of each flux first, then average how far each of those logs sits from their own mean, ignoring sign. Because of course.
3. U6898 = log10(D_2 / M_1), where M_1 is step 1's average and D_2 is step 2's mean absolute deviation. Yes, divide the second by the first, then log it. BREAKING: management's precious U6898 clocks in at -4.56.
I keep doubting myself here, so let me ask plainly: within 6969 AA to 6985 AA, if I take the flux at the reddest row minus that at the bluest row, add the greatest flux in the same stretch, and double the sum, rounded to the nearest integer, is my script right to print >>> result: 375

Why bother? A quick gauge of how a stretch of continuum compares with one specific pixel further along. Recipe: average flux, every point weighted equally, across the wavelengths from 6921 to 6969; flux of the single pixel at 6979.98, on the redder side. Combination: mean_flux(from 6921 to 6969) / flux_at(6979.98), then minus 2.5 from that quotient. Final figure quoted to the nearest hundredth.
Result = -1.50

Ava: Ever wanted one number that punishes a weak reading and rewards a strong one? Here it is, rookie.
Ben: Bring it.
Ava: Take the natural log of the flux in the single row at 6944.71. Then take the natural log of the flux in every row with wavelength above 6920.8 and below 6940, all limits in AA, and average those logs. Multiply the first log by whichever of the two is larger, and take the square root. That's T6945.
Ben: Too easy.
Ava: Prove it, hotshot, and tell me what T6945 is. 5.24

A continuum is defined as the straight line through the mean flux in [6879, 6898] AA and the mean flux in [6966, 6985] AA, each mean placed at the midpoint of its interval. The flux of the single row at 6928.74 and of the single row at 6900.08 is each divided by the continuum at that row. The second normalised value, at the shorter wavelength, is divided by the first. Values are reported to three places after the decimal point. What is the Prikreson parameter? 1.027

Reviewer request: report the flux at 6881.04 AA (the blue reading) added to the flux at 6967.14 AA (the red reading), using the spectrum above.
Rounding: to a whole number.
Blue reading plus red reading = 384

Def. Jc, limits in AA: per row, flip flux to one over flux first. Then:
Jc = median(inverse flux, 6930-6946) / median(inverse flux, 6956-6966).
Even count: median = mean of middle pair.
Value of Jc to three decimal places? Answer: 0.992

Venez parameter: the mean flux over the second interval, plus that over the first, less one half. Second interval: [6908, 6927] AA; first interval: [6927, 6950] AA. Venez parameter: 381.2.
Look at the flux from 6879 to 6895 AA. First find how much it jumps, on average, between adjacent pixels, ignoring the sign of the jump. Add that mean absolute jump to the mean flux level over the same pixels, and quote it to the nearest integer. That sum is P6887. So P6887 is 196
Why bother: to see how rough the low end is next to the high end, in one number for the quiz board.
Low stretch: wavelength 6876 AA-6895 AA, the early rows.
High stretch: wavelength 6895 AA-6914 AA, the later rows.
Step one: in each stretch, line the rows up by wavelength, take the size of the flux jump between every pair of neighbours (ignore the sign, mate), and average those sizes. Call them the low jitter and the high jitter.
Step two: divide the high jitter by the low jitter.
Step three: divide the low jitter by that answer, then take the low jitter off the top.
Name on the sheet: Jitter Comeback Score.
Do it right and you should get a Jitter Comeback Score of -0.35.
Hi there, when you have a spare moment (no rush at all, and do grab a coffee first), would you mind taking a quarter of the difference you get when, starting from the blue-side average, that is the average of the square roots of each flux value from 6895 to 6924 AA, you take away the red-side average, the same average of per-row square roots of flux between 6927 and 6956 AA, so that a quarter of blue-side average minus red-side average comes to 0.057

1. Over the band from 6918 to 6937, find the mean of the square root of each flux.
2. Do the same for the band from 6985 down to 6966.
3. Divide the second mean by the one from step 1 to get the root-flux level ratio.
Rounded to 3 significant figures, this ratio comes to 0.991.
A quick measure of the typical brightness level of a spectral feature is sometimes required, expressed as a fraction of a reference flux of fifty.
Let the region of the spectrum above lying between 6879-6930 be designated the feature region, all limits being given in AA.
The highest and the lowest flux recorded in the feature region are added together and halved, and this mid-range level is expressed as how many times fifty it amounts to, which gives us 3.83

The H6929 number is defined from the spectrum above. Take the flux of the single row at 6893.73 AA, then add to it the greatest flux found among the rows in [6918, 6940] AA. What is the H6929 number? 389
